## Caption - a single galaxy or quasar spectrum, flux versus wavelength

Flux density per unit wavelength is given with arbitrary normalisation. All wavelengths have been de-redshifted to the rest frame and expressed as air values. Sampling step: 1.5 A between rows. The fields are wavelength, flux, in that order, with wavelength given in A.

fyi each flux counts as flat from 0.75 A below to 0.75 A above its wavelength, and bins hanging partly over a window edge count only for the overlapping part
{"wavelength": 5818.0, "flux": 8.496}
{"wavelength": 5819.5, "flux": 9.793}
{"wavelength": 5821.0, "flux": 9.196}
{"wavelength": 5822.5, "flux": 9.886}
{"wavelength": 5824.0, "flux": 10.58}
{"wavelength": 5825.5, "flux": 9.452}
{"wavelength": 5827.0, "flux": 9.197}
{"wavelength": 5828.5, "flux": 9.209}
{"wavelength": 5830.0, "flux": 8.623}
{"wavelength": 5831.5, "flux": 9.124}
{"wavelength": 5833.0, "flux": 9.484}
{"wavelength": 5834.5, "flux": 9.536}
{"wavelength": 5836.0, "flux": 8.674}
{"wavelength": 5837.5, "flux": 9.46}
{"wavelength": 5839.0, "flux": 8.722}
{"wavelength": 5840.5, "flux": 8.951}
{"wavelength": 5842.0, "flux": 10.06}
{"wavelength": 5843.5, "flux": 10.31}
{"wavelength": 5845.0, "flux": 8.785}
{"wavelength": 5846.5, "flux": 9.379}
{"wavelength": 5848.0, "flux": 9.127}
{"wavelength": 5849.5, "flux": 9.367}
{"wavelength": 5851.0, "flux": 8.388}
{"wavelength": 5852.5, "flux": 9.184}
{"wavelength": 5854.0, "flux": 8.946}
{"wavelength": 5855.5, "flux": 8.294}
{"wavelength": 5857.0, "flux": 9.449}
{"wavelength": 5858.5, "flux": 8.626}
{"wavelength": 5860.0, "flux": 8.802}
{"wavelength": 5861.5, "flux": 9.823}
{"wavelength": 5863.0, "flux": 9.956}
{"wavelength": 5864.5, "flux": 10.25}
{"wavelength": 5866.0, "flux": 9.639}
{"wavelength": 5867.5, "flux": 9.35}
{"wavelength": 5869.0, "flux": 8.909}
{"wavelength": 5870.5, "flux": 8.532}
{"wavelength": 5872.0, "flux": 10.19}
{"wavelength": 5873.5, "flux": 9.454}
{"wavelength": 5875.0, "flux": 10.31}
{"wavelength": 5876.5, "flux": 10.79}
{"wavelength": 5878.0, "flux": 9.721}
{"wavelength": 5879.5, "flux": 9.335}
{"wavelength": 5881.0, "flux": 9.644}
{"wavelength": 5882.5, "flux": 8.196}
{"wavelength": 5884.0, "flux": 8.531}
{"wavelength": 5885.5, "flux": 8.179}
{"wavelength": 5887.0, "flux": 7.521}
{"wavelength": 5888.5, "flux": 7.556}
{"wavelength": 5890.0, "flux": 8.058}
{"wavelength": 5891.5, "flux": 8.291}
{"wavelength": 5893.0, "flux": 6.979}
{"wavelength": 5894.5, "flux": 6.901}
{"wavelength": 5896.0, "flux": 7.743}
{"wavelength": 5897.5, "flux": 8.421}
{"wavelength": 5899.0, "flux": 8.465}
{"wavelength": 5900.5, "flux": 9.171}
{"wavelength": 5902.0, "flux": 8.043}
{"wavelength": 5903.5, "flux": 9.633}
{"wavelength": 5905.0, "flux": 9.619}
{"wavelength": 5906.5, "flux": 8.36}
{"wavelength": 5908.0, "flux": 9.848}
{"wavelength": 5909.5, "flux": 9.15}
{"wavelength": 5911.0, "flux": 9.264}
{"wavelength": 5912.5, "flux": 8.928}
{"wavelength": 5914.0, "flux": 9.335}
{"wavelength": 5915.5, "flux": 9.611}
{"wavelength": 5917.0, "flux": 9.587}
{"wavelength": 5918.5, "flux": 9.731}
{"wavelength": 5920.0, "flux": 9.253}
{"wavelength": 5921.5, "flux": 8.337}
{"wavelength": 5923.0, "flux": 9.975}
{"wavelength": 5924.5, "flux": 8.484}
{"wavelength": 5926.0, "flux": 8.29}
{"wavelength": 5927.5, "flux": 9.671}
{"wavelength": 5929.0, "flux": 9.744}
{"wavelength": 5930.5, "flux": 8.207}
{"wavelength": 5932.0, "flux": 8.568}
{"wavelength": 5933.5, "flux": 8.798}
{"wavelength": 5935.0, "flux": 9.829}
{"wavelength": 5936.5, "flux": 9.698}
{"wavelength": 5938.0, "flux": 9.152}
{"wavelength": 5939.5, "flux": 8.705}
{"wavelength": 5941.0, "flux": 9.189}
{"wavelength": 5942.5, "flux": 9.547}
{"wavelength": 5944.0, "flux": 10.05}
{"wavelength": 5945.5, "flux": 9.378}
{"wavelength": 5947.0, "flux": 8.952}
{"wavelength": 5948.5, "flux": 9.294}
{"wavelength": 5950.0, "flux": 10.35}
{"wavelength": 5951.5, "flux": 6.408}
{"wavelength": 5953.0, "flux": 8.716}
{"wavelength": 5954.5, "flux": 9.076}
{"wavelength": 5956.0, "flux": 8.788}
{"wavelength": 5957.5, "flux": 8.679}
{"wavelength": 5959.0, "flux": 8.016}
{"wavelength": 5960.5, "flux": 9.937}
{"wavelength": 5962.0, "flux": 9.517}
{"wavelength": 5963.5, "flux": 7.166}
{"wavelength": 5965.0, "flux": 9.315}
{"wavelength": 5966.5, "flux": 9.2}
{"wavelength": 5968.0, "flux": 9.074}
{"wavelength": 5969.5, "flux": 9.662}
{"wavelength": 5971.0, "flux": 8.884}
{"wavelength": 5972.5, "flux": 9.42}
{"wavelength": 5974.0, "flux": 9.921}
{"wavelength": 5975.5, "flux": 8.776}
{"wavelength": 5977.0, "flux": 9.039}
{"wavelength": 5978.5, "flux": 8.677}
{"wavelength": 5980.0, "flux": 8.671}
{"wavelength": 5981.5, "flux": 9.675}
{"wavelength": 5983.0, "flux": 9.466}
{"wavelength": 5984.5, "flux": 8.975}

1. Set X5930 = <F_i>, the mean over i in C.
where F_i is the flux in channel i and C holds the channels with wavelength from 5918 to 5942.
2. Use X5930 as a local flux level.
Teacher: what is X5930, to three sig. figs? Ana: 9.10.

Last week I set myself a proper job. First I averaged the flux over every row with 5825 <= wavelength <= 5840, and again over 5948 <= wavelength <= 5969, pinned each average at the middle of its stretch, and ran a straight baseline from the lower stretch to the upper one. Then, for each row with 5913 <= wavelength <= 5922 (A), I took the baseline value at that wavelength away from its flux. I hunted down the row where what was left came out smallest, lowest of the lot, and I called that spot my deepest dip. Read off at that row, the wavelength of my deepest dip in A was 5921.5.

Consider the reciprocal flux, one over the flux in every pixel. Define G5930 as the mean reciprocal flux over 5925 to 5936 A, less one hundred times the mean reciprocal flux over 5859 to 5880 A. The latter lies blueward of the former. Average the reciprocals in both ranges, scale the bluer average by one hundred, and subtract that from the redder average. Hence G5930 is -10.3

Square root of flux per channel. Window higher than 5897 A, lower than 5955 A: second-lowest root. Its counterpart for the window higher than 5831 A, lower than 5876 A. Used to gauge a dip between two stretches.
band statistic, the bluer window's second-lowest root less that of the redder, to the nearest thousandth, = 0.060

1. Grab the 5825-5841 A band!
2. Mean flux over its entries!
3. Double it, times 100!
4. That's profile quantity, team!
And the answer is 1826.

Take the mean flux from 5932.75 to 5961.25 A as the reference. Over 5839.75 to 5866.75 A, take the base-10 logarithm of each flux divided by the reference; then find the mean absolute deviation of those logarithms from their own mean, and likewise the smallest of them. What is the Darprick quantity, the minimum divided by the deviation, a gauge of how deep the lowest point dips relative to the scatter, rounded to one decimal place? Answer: -1.7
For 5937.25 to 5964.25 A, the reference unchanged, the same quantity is -4.4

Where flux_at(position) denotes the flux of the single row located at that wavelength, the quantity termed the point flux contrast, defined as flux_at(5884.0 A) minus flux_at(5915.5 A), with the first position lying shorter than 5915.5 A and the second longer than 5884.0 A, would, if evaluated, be -1.1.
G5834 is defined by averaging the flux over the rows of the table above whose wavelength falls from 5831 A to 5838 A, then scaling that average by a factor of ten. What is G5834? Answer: 93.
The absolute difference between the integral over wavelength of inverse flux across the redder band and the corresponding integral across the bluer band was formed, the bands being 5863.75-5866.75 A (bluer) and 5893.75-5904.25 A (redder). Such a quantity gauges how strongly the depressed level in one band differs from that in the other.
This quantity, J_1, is 1.0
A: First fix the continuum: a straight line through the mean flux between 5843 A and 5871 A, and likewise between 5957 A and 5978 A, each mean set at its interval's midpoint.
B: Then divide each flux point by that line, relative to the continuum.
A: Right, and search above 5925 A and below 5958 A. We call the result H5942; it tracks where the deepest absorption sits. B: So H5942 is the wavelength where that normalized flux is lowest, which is 5951.5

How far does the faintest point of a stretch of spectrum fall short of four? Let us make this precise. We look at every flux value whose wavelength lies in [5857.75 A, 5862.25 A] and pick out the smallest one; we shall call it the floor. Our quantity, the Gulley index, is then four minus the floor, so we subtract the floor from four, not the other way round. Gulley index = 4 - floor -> -4.6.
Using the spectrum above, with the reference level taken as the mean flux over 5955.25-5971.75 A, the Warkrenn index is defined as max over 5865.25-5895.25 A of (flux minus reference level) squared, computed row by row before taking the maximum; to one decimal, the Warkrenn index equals 4.1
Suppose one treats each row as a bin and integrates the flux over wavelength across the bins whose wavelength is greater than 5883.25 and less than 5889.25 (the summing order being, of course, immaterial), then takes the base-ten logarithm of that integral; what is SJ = 1.68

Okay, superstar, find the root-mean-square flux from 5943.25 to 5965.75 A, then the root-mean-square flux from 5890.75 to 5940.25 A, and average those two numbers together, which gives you 8.95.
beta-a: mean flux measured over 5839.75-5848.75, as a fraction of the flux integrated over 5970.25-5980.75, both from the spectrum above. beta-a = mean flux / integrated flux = 0.099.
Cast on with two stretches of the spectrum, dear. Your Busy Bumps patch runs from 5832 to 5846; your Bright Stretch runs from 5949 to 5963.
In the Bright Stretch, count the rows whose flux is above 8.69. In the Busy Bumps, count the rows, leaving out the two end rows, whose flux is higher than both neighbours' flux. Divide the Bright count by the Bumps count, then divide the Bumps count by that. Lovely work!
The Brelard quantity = 1.5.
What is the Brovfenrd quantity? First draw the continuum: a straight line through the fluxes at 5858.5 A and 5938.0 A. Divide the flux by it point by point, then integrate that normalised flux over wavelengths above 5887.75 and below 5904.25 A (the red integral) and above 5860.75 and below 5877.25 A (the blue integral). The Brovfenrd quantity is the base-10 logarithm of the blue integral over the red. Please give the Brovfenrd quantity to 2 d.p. 0.09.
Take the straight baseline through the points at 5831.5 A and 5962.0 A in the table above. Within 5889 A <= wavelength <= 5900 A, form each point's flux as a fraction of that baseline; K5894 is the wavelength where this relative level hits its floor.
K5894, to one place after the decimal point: 5894.5 A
